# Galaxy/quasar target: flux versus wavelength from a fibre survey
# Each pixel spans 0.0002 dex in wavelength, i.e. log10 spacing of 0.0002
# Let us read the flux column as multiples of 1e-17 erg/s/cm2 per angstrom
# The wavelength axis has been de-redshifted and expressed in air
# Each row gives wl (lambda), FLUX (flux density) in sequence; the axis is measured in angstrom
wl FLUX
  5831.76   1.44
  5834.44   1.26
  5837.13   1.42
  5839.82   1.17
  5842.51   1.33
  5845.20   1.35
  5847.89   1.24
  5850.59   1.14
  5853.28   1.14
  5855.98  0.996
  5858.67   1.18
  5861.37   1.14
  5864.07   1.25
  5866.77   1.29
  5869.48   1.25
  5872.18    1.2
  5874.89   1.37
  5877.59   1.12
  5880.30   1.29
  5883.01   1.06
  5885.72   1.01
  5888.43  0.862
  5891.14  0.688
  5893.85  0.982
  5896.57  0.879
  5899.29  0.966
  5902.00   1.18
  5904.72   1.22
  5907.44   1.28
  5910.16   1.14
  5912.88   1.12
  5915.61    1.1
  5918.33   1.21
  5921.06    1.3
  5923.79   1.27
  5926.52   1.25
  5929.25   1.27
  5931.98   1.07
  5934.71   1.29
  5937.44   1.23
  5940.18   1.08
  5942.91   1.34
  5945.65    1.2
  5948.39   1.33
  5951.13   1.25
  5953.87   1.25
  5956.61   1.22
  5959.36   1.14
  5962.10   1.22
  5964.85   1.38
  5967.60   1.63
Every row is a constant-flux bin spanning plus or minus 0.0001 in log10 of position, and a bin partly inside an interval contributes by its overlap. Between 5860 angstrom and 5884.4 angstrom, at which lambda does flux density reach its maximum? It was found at 5874.89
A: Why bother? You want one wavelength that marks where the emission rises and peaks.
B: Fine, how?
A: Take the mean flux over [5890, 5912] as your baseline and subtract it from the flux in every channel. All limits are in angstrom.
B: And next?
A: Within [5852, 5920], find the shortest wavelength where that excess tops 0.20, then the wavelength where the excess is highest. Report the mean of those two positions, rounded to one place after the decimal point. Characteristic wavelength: 5869.5 angstrom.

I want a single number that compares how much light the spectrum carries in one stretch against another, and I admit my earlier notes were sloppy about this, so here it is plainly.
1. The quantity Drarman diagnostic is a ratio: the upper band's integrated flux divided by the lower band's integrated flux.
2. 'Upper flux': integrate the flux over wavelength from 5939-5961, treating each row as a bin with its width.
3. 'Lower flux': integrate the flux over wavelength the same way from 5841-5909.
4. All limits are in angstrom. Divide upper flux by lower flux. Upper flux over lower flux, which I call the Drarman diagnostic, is 0.3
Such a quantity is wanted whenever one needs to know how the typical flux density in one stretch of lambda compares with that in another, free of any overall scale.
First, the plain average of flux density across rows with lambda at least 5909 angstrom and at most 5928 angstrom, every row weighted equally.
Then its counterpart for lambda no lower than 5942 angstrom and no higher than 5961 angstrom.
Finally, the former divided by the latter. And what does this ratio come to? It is 0.96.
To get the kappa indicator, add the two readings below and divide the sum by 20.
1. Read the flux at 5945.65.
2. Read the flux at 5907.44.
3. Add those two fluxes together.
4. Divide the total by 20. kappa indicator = 0.124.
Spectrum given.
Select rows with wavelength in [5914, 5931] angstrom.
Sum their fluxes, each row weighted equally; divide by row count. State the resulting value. 1.23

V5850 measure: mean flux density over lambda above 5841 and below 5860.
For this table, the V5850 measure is 1.20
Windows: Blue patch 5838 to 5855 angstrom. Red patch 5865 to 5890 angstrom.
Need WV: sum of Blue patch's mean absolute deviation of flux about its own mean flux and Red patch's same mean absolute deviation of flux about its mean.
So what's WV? 0.210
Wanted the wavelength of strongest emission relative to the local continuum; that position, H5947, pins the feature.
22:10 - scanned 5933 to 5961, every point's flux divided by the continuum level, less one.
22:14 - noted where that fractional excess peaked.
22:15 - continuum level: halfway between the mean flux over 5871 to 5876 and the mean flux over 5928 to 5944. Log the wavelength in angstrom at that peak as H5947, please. 5942.91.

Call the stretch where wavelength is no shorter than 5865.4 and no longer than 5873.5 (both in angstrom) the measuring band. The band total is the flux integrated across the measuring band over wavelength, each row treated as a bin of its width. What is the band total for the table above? 10.1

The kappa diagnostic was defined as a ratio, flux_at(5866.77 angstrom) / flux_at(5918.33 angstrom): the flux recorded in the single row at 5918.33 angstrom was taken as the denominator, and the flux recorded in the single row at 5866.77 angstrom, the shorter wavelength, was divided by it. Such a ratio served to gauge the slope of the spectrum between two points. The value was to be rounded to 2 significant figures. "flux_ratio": 1.1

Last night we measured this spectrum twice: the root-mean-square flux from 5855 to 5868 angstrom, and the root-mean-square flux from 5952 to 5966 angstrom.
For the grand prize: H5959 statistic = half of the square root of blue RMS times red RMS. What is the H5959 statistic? 0.605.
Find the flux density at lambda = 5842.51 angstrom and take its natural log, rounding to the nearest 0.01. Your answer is 0.29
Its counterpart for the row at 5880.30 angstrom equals 0.25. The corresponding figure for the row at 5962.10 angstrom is 0.20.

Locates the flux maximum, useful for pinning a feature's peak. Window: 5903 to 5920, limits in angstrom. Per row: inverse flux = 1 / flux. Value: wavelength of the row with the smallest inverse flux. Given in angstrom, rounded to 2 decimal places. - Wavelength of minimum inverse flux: 5907.44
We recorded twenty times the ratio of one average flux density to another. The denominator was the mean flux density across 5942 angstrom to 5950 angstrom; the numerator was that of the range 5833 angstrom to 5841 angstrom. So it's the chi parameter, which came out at 20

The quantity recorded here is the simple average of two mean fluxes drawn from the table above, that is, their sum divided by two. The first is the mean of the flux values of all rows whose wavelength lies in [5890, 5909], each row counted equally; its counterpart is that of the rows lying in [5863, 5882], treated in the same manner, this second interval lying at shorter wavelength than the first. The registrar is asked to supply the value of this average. 1.14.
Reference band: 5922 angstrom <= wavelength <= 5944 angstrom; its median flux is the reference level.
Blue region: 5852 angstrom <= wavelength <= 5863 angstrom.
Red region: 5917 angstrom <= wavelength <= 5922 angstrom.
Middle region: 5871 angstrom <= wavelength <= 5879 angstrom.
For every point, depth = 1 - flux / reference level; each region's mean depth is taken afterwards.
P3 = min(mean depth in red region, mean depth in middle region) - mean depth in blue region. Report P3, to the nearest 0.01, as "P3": -0.11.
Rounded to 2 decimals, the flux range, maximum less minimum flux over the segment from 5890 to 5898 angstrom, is 0.29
